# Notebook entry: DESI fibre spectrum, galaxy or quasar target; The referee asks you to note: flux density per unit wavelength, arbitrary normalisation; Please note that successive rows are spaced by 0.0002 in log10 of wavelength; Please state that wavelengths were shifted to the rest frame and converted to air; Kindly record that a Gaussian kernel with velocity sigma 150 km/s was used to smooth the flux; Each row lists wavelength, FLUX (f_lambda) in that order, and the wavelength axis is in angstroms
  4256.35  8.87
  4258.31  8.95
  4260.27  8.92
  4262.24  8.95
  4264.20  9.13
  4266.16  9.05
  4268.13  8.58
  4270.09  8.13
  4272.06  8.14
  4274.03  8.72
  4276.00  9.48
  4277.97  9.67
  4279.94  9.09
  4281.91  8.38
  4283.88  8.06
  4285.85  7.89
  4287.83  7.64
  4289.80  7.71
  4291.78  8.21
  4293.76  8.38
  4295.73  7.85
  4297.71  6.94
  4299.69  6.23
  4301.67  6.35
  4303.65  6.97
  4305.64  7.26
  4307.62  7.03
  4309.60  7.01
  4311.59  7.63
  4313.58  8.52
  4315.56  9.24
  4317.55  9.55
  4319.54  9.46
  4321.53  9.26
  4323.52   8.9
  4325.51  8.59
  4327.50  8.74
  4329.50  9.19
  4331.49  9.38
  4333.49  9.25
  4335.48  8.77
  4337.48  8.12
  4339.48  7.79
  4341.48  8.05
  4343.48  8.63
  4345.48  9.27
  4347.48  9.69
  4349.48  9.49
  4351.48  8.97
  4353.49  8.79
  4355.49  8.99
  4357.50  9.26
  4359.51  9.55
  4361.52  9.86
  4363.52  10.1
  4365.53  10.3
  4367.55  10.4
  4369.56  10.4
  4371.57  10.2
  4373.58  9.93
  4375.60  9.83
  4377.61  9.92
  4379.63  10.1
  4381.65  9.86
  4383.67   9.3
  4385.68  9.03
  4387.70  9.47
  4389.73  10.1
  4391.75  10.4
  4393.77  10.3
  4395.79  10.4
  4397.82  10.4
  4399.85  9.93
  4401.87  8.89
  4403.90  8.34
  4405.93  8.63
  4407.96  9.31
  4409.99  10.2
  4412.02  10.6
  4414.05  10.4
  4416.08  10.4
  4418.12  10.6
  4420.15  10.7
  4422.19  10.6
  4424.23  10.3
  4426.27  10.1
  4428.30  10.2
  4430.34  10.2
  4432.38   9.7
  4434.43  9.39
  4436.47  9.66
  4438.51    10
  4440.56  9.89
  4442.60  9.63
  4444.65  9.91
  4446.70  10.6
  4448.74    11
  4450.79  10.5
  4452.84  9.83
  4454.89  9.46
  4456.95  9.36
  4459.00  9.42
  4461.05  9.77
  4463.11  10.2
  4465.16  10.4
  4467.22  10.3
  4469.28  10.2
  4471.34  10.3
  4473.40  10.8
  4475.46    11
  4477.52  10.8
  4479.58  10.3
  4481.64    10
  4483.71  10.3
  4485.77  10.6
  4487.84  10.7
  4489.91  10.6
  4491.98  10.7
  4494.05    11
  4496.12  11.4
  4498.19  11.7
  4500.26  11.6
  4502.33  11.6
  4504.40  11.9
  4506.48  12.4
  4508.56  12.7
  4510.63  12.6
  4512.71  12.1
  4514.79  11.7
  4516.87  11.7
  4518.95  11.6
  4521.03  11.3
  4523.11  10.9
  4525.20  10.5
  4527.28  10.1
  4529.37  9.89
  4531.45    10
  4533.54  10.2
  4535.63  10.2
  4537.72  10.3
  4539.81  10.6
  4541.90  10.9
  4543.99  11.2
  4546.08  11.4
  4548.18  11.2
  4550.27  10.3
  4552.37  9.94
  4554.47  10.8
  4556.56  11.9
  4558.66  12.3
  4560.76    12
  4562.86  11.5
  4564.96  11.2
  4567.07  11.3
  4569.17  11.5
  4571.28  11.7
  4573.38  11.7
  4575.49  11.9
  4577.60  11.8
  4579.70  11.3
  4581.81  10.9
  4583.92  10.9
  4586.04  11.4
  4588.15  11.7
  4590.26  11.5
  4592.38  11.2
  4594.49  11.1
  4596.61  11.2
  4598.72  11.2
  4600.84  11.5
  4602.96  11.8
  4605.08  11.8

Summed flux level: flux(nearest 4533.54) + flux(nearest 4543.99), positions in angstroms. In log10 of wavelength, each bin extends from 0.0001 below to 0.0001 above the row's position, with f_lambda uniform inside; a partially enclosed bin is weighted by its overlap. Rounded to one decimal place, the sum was 21.4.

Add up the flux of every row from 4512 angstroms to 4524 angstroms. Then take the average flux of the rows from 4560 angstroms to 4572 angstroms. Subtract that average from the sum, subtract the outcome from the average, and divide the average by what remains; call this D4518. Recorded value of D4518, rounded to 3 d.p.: -0.249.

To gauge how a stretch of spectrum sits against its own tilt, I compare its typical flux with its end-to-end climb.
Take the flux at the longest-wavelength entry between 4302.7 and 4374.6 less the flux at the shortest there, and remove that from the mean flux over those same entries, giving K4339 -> 6.0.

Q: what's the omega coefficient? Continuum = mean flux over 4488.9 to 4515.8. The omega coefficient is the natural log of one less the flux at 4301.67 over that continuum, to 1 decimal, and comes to -0.8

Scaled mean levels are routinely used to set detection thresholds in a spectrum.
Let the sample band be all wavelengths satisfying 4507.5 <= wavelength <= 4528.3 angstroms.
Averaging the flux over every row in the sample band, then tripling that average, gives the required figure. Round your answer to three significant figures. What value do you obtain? 34.6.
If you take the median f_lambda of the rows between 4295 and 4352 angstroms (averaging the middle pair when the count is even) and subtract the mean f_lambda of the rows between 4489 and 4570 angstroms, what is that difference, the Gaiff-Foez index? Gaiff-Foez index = -2.6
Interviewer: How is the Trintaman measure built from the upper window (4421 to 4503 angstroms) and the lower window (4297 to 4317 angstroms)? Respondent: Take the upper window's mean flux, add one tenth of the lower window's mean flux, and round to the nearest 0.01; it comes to 11.08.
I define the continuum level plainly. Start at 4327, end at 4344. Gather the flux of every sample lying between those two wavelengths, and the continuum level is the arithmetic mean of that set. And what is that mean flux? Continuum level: 8.7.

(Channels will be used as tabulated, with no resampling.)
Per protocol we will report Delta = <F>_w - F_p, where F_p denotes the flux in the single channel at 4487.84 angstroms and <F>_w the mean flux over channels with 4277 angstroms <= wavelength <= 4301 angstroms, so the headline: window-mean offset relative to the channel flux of -2.7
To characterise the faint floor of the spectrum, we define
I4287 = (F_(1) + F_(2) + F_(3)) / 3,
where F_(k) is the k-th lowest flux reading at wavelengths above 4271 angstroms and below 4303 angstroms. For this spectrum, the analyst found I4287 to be 6.5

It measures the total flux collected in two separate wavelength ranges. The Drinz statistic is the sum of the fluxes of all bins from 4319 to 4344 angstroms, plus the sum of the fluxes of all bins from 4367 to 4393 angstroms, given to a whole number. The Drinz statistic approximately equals 243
